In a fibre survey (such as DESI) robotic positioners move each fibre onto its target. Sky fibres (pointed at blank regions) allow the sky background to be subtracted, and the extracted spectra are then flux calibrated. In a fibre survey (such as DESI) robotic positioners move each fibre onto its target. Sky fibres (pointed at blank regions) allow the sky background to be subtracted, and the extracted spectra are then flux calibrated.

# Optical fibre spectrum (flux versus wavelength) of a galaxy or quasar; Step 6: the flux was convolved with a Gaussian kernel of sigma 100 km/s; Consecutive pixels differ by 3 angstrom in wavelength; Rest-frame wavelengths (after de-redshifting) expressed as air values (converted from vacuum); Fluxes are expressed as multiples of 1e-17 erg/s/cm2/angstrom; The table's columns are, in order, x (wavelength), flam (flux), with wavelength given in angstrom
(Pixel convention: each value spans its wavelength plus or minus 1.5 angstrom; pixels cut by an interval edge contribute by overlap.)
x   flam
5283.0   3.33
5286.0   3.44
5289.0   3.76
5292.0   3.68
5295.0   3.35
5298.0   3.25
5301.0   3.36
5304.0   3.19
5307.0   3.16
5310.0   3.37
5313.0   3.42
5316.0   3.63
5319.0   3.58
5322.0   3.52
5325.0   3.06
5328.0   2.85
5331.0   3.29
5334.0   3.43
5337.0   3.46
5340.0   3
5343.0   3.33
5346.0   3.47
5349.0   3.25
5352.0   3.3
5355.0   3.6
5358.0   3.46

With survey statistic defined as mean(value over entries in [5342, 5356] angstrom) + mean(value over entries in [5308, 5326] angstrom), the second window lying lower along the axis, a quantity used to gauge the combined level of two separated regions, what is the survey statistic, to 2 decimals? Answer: 6.82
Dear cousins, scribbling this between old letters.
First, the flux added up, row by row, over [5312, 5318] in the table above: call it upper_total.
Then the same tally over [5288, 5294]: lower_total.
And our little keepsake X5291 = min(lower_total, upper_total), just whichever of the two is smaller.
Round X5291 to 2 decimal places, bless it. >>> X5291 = 7.05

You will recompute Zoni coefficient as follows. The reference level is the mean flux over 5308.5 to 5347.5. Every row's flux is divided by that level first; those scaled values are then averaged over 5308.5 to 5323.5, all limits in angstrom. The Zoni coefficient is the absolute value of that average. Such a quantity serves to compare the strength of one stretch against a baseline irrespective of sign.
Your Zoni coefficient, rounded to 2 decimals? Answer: 1.05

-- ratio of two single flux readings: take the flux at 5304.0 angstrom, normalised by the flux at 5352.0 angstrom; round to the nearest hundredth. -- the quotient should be 0.97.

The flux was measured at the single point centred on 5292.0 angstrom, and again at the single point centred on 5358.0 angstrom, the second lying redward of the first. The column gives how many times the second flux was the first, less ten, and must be -9.06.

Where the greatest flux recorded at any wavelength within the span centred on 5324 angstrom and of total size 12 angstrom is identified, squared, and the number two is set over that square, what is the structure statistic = 0.156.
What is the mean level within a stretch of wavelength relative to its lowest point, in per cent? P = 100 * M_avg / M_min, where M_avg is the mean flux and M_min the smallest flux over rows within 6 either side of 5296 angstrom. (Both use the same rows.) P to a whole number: 105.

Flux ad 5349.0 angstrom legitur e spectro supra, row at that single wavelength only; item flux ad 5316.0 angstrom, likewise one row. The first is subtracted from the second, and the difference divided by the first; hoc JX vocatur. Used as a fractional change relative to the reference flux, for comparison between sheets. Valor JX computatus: 0.12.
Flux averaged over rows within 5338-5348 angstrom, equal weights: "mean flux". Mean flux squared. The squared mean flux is 10.7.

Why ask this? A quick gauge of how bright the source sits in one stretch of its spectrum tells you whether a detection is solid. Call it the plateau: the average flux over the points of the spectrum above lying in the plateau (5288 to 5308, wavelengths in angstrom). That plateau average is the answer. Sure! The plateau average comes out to 3.39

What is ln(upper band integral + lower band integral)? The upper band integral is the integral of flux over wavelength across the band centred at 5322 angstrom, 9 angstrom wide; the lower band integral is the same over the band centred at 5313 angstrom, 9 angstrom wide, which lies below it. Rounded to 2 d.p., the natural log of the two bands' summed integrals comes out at 4.12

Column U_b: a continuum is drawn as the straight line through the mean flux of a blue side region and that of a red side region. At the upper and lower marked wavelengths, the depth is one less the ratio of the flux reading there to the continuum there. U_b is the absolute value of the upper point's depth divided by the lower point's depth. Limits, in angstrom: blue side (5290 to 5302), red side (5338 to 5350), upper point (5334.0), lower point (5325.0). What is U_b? 0.5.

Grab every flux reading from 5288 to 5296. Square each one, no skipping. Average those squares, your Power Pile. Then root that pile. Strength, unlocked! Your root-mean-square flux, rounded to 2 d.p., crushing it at 3.60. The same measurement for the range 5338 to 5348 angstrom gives 3.27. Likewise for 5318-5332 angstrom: 3.27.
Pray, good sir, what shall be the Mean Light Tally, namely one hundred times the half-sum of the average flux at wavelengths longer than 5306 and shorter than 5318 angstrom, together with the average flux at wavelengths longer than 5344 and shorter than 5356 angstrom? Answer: 340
